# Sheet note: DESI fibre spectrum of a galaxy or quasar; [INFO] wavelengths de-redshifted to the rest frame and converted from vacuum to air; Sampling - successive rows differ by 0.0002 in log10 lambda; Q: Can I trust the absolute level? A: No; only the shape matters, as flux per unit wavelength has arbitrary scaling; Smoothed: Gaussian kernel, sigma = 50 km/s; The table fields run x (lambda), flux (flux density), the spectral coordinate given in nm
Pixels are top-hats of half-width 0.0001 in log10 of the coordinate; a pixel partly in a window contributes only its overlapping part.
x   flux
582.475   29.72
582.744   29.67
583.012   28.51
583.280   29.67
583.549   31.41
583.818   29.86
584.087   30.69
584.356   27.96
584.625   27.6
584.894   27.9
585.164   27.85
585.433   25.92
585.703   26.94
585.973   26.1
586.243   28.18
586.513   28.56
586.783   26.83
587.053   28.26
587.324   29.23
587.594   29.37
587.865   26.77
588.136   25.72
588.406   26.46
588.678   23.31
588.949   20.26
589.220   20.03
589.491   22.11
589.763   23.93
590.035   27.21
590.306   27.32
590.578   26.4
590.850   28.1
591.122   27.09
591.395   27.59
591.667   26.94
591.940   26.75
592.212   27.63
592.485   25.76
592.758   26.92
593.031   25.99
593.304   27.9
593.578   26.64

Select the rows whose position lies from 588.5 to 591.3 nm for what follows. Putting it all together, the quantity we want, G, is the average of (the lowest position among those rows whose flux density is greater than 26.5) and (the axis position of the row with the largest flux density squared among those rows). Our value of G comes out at 590.44 nm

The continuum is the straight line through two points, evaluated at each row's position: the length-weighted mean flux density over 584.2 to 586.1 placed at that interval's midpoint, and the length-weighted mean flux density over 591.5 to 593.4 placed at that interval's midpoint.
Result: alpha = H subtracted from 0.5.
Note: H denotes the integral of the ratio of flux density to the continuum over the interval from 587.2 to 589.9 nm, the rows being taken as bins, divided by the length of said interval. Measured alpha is -0.41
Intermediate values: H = 0.91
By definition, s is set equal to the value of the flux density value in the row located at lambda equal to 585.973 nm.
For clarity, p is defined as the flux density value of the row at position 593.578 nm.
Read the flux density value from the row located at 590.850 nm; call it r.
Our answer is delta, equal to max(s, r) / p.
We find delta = 1.05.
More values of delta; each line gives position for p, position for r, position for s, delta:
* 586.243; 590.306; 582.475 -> 1.05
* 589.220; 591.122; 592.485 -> 1.35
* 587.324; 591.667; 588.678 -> 0.92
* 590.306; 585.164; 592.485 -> 1.02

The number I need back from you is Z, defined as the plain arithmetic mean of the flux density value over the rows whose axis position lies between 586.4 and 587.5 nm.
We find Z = 28.2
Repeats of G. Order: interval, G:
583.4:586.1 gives 583.55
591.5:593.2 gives 591.94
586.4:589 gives 587.05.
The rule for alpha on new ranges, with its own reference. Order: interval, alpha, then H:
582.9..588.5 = -0.53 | 1.03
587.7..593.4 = -0.46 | 0.96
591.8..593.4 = -0.50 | 1.00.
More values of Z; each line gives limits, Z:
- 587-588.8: 27.0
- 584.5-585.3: 27.8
